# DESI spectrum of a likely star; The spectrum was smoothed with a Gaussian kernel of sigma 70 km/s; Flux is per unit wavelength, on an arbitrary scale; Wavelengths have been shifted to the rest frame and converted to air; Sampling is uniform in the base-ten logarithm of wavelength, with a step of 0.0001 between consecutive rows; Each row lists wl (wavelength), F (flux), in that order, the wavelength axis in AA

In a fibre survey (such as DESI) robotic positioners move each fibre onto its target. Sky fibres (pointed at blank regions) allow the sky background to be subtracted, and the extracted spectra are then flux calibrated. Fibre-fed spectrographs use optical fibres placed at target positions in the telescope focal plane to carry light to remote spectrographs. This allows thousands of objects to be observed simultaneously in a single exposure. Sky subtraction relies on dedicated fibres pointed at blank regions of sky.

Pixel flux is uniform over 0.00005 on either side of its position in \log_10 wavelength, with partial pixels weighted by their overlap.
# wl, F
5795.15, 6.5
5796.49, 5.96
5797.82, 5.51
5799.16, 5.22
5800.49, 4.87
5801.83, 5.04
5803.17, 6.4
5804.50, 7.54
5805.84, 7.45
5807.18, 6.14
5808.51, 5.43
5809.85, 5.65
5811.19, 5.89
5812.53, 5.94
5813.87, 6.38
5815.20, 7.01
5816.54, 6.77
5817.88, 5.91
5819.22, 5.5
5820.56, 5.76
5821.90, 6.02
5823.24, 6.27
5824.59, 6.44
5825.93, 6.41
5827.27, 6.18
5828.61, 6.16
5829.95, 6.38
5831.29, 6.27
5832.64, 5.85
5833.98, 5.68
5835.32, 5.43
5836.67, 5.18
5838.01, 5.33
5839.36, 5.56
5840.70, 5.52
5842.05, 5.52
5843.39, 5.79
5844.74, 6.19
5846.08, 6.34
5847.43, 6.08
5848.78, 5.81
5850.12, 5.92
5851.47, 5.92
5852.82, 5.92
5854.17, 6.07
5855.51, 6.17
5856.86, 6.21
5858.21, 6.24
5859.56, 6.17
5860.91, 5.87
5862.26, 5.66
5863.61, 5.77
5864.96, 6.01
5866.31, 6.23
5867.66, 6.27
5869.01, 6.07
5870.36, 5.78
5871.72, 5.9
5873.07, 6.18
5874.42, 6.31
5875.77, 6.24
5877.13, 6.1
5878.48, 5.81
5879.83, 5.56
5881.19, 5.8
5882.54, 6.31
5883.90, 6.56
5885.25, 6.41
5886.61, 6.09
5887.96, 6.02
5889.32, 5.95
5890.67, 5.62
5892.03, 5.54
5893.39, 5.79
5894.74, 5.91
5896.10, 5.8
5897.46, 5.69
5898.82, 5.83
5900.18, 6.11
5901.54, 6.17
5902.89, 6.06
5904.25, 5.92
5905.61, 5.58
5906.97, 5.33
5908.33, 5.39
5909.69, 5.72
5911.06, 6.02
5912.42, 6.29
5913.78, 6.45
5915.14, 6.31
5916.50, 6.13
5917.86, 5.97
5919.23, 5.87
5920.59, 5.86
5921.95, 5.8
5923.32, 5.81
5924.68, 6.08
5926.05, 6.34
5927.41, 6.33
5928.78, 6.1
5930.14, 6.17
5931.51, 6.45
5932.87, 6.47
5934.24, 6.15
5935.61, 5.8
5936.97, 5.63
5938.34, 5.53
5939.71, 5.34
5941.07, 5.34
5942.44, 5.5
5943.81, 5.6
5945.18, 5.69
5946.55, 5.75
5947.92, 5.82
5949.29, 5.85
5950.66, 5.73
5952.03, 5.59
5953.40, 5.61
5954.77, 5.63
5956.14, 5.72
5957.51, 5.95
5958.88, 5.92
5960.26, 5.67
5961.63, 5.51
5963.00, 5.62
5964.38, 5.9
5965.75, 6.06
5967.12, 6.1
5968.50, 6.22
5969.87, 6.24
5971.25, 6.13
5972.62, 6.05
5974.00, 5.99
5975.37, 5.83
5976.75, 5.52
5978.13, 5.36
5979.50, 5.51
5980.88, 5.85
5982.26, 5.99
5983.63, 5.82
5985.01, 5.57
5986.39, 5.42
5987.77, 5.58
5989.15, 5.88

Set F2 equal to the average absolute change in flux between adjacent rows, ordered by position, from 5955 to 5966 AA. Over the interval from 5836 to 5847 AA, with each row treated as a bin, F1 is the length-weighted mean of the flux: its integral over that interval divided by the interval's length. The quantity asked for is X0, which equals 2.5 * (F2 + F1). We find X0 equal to 14.7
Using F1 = 5.7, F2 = 0.174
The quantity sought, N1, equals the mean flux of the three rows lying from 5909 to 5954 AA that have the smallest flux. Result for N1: 5.39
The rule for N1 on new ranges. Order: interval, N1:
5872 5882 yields 5.72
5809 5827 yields 5.64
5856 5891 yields 5.61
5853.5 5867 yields 5.77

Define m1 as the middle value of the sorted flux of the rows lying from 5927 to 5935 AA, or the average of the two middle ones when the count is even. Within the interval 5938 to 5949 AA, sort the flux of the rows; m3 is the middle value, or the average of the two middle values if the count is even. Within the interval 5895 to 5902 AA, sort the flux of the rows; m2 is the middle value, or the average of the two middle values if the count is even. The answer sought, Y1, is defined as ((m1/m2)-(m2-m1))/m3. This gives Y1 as 0.27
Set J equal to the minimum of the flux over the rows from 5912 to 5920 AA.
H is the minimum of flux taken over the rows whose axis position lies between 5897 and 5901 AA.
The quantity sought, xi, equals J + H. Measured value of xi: 11.56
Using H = 5.69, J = 5.87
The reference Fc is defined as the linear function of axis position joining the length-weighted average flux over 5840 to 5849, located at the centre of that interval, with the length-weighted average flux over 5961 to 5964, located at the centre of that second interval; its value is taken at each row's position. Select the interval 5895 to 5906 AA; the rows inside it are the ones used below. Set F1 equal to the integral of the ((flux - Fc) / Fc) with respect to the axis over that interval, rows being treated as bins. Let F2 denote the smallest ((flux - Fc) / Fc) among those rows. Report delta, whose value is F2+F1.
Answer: 0.3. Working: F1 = 0.29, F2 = -0.028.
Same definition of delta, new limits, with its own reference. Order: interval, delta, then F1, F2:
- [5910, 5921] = 0.8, 0.75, 0.028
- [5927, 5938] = 0.9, 0.86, -0.005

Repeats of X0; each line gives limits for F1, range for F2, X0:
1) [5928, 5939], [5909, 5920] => 15.6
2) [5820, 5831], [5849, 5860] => 15.7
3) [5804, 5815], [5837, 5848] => 16.3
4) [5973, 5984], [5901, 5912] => 14.9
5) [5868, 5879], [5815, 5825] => 16.0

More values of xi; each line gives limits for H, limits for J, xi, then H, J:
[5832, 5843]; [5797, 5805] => 10.05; 5.18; 4.87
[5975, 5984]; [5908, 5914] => 10.75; 5.36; 5.39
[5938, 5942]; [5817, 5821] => 10.84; 5.34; 5.5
